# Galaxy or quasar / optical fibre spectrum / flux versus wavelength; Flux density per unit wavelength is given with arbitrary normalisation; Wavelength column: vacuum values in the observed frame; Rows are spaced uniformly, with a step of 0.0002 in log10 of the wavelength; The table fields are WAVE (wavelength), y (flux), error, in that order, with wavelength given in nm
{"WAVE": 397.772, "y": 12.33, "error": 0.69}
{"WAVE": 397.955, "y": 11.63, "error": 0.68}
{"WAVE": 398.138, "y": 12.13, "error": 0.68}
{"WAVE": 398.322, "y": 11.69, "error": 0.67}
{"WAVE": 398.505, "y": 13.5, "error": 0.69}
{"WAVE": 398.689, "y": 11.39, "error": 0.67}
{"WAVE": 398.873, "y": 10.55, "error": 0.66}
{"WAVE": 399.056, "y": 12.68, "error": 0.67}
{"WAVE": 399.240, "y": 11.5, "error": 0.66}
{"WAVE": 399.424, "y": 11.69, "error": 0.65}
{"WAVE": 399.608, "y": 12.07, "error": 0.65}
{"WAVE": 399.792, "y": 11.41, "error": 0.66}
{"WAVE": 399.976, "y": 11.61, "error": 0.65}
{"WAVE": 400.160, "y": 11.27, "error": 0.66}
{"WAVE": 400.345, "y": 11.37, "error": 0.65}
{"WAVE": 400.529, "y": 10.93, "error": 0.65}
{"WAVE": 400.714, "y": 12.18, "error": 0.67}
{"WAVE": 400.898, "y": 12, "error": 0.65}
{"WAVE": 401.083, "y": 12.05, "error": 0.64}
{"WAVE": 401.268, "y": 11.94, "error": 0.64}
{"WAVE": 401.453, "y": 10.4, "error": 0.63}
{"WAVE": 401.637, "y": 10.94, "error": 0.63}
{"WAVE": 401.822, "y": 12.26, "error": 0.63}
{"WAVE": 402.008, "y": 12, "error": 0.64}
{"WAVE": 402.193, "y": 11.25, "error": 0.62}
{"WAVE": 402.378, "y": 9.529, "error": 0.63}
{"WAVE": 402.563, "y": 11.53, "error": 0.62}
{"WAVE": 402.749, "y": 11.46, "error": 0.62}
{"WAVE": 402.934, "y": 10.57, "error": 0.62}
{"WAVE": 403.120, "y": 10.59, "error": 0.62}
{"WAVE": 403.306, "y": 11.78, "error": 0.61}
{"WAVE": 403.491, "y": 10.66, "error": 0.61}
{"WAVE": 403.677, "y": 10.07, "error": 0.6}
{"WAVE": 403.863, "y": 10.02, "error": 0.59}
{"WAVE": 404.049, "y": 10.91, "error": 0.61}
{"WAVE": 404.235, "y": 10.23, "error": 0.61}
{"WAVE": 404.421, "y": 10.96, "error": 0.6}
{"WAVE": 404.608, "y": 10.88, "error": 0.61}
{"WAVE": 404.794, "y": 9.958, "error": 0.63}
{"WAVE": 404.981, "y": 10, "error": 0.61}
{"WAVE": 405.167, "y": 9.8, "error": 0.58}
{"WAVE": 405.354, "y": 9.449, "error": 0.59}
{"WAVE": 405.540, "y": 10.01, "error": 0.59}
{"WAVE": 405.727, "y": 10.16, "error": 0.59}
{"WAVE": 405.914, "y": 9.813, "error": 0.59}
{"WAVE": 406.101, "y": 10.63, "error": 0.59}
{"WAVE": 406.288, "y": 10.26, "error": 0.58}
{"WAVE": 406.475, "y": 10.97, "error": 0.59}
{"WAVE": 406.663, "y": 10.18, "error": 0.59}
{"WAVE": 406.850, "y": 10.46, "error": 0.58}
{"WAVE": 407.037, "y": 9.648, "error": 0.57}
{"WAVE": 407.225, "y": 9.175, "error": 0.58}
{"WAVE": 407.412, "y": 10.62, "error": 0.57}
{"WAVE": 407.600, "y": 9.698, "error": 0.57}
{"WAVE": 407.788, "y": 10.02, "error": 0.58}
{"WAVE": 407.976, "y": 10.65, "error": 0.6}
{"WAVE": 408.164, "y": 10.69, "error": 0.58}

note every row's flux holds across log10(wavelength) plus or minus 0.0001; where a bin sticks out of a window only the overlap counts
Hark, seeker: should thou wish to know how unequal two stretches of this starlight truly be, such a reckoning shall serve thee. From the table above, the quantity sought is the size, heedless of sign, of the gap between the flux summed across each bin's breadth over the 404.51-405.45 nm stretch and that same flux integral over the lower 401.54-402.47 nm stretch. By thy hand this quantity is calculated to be 1.0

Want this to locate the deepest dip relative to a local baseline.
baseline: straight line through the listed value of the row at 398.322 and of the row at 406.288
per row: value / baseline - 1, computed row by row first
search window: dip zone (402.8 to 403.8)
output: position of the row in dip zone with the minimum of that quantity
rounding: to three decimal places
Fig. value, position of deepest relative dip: 403.677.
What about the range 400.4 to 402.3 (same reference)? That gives 401.453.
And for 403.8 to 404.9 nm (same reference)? 403.863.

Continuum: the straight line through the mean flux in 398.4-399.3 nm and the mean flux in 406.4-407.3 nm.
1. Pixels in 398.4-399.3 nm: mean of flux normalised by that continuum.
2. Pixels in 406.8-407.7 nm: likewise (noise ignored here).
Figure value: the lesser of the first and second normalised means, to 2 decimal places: 0.99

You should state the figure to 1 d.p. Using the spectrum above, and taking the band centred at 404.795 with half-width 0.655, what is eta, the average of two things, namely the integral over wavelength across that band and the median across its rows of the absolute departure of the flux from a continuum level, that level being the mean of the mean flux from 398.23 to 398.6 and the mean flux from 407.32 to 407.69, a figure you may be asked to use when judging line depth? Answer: 1.5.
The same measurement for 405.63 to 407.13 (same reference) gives 1.4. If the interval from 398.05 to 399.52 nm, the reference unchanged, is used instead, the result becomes 0.8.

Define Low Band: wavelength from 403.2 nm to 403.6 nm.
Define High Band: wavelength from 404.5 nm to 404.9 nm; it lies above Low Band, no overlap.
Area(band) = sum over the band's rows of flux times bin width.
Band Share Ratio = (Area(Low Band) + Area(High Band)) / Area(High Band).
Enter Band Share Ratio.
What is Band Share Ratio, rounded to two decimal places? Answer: 2.07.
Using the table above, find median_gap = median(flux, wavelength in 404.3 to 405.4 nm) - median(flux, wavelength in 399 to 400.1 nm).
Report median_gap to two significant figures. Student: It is -1.7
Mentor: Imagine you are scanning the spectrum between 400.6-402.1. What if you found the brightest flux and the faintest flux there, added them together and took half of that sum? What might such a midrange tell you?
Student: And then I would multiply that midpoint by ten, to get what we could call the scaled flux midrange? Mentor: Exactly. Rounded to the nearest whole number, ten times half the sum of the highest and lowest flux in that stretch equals 113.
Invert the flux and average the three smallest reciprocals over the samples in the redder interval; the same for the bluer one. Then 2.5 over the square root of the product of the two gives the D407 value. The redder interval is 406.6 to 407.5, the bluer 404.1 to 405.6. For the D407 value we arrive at 26.4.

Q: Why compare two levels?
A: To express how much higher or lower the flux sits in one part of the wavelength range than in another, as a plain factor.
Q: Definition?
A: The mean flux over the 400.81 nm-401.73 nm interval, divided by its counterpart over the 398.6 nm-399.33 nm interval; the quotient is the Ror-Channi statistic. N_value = 0.99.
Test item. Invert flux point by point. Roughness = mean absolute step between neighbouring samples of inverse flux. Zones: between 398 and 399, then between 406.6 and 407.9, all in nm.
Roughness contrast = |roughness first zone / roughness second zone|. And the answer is 1.23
